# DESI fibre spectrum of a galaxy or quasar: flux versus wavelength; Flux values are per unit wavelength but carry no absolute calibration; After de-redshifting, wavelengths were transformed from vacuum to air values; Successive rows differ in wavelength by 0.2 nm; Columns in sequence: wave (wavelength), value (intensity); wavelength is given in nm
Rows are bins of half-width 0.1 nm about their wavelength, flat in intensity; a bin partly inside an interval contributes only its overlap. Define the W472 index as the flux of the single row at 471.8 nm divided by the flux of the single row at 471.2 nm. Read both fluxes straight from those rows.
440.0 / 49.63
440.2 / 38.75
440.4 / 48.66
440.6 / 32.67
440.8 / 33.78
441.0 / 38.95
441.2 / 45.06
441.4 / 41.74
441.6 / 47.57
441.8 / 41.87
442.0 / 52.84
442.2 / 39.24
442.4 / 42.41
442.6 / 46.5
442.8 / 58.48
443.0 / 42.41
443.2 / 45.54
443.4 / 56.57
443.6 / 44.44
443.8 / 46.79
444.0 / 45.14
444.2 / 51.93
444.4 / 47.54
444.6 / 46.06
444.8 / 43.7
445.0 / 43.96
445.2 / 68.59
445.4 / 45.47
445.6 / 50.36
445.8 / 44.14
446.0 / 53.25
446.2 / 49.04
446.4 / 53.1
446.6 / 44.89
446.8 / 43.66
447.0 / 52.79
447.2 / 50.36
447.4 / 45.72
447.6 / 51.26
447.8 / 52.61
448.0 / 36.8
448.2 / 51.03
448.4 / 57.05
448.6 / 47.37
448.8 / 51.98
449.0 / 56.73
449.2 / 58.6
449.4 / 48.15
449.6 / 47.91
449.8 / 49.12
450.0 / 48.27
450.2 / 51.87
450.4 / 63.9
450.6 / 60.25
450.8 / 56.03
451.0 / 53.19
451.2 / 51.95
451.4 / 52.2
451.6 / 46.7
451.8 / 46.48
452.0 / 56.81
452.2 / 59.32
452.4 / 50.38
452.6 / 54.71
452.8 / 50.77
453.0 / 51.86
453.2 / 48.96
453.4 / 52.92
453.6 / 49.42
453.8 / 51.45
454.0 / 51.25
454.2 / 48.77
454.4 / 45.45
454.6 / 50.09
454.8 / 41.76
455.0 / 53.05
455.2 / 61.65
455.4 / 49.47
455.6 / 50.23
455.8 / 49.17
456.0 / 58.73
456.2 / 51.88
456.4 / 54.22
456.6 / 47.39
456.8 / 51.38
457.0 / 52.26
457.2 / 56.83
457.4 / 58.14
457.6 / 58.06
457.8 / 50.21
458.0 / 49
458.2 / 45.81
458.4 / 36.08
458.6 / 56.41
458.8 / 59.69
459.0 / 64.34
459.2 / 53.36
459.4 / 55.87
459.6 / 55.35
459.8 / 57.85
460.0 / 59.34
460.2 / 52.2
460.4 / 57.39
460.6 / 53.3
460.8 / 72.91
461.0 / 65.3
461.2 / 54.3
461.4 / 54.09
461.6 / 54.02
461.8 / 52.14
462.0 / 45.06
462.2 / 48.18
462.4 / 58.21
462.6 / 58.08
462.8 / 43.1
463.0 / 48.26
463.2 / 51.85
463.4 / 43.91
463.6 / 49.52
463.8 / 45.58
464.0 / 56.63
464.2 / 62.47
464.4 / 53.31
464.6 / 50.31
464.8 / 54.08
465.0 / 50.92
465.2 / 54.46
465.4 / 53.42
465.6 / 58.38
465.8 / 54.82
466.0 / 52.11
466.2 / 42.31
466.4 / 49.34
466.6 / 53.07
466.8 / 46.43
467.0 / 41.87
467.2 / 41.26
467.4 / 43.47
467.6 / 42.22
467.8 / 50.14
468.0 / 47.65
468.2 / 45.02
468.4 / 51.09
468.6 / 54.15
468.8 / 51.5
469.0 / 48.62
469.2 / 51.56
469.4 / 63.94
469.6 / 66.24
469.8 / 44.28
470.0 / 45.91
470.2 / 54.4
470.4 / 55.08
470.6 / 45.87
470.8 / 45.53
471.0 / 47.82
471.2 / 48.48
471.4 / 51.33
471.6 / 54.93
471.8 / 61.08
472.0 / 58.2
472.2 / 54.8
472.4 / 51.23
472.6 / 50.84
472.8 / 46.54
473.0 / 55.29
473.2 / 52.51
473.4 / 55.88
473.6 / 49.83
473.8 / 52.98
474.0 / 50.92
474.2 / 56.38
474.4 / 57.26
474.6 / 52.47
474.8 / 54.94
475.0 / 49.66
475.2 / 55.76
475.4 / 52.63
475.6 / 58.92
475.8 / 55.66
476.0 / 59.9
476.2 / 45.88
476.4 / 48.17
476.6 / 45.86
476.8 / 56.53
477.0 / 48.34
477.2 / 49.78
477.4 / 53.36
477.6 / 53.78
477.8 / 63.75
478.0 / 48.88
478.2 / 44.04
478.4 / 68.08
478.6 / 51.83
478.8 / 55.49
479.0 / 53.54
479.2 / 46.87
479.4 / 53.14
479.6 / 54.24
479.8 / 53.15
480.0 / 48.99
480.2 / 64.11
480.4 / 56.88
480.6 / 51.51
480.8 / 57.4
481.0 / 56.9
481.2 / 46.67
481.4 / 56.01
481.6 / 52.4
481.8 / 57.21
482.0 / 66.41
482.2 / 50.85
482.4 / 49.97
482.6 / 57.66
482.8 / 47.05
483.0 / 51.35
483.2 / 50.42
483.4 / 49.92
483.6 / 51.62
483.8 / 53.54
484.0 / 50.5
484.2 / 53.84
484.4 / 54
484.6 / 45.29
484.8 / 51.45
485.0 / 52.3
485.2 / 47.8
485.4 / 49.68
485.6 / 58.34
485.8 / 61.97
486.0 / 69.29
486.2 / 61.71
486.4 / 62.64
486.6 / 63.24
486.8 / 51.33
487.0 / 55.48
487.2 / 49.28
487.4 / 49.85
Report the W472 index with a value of 1.26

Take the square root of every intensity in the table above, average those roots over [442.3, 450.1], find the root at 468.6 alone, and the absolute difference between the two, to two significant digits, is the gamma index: 0.35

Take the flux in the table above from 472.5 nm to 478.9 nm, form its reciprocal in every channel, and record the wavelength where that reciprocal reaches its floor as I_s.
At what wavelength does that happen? 478.4 nm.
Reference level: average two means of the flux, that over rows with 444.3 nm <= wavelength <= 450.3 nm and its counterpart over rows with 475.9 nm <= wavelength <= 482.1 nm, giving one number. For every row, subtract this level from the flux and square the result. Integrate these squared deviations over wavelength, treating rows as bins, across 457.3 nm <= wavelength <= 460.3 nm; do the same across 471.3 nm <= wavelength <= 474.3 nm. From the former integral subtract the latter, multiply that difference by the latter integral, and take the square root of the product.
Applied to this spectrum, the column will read 69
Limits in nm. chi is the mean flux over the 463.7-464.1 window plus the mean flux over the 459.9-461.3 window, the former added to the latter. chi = 110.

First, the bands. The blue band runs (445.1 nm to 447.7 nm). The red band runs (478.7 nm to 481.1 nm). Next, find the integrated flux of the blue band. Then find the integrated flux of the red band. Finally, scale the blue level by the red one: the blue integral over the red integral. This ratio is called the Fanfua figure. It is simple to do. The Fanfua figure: 1.0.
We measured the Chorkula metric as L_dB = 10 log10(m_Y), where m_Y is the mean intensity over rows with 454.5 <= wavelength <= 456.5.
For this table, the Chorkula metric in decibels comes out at 17.2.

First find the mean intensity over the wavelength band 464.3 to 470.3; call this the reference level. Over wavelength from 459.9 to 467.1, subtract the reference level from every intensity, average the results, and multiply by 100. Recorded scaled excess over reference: 225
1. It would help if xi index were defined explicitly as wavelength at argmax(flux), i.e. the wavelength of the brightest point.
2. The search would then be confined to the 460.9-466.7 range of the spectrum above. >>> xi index 461.0 nm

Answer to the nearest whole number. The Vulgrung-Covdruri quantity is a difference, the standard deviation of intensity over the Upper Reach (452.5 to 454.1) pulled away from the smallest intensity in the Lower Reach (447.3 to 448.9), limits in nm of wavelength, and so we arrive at 35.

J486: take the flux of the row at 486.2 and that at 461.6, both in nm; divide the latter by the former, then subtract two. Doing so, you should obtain -1.12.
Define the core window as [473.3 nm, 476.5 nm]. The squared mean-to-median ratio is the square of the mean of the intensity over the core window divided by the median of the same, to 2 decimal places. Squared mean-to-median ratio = 0.99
